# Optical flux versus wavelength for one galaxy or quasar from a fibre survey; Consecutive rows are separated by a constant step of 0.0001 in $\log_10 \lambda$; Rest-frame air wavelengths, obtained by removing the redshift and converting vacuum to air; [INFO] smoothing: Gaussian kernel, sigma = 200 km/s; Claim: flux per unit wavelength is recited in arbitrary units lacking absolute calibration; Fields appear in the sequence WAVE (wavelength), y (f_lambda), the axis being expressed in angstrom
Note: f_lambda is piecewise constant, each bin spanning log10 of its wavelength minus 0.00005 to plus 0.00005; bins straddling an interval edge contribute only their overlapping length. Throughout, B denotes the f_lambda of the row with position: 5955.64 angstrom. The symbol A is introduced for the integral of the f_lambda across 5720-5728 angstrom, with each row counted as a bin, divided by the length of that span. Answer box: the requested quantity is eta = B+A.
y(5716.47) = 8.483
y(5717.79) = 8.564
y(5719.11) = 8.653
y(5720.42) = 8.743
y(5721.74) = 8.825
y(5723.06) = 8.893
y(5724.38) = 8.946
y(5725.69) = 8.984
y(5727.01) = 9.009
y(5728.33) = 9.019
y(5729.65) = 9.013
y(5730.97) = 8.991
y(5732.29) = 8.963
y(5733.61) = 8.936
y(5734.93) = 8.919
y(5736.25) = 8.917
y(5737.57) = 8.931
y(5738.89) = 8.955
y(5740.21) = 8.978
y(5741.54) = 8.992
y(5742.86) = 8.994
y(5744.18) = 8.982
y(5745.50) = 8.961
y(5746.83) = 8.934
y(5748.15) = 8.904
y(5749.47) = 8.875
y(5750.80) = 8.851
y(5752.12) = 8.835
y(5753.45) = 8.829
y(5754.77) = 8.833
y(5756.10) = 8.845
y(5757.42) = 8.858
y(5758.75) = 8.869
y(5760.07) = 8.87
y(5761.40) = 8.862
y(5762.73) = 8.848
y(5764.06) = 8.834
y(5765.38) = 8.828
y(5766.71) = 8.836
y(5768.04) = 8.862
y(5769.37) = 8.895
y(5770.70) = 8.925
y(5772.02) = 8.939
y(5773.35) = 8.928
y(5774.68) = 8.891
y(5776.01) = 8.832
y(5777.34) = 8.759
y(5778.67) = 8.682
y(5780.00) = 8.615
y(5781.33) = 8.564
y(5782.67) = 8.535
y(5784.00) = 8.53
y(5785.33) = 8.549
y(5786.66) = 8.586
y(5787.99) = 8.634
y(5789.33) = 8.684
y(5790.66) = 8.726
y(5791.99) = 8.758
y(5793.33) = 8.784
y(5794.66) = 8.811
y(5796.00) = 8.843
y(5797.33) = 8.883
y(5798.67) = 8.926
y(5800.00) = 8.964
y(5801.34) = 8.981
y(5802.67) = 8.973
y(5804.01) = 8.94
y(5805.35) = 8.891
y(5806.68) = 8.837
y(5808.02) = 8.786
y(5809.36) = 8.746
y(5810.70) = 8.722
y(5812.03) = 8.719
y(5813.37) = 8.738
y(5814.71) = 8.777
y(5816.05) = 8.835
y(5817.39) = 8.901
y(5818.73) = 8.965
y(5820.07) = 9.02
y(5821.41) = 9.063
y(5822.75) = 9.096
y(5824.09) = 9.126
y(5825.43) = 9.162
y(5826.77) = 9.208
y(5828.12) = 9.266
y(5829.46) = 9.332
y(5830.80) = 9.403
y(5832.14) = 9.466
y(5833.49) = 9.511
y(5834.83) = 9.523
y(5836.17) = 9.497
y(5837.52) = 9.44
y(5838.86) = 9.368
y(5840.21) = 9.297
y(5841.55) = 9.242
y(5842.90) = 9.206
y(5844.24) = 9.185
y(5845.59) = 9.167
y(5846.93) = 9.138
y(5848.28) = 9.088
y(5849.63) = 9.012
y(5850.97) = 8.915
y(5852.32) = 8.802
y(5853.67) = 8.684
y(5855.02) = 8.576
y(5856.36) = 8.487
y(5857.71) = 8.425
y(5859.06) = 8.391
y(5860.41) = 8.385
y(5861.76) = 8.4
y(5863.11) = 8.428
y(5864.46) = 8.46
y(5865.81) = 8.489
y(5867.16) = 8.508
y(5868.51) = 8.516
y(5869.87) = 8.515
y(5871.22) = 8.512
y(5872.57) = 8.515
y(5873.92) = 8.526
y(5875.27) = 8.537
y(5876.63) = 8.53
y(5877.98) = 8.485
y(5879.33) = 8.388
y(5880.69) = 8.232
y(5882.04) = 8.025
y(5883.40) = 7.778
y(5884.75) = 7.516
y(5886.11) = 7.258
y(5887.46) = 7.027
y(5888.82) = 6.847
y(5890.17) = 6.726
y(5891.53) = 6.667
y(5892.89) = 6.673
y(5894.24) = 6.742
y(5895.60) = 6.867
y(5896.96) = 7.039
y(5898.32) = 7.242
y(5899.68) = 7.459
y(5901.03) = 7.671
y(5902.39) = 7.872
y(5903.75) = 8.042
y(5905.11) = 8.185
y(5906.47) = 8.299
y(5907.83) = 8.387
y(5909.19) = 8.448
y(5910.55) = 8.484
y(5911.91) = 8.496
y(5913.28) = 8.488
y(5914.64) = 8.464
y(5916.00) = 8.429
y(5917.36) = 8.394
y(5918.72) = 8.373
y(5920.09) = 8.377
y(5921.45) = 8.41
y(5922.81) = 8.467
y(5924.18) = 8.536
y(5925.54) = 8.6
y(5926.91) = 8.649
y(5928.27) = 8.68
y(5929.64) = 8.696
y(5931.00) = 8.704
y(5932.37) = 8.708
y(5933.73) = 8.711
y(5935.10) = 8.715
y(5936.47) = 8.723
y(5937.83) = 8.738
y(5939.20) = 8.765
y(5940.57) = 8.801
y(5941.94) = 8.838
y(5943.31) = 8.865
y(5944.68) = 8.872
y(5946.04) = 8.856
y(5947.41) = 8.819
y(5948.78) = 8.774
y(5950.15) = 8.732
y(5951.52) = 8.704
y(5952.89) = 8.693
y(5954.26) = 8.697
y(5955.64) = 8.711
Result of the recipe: 17.6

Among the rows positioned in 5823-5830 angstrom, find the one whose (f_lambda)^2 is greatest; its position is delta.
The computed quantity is 5829.46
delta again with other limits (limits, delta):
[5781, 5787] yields 5786.66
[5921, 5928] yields 5926.91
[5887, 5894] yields 5887.46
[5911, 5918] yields 5911.91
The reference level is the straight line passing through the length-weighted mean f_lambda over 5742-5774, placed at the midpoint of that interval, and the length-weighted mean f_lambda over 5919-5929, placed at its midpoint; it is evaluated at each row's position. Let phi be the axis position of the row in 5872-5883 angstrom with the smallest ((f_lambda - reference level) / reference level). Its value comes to 5882.04 angstrom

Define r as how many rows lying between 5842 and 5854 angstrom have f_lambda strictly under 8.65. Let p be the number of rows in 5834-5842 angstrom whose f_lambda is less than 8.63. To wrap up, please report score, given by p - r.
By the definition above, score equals 0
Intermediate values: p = 0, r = 0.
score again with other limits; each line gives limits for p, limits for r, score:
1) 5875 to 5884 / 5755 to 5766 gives 7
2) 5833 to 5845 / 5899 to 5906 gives -5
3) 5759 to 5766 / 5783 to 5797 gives -4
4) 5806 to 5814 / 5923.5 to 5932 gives -3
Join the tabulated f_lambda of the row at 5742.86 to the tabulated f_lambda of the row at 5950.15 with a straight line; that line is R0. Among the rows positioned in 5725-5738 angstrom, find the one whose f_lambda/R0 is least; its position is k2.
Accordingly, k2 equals 5736.25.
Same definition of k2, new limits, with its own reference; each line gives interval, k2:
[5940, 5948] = 5940.57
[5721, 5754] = 5721.74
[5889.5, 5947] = 5891.53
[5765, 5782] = 5781.33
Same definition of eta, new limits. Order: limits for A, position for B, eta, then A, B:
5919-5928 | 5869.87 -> 17.0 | 8.5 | 8.515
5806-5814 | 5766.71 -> 17.6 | 8.8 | 8.836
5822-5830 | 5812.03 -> 17.9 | 9.2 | 8.719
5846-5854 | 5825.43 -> 18.1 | 9.0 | 9.162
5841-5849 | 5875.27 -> 17.7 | 9.2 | 8.537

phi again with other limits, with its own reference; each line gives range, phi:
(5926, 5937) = 5926.91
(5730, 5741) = 5734.93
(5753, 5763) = 5753.45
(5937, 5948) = 5937.83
